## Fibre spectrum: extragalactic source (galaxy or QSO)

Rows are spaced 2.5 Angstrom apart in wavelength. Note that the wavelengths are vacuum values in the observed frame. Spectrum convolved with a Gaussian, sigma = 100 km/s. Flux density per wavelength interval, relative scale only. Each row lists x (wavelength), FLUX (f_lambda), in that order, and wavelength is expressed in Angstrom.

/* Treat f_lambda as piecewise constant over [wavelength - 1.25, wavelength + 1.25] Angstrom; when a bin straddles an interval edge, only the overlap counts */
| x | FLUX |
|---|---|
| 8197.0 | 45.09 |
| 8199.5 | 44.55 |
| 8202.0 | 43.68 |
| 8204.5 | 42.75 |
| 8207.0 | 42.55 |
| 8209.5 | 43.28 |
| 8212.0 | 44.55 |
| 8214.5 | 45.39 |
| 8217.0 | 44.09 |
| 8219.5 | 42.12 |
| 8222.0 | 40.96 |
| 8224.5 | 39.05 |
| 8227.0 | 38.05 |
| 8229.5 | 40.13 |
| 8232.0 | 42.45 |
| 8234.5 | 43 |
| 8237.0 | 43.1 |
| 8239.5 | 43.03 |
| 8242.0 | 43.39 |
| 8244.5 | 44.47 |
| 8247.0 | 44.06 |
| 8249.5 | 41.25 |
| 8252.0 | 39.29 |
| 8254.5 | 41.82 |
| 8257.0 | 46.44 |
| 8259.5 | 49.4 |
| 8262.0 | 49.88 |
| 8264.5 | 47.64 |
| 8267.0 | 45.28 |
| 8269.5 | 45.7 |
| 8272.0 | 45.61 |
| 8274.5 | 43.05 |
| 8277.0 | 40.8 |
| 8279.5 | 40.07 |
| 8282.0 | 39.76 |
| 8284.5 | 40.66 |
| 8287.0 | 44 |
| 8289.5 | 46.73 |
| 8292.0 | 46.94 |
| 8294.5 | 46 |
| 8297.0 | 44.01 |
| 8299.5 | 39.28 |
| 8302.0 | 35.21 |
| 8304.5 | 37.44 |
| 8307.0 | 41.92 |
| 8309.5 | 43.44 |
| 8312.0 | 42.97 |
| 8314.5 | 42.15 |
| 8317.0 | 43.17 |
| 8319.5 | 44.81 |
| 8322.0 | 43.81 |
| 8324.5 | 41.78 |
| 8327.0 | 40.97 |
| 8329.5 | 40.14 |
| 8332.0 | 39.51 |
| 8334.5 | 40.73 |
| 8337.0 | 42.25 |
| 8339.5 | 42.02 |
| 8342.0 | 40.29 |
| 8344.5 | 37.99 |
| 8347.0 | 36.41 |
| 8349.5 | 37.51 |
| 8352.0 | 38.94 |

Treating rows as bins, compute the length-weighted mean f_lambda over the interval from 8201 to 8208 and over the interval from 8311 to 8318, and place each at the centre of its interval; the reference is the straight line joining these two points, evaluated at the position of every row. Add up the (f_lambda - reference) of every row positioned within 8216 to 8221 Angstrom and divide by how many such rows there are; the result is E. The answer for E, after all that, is 0.2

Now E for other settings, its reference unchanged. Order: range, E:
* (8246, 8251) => -0.2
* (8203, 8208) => -0.3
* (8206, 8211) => -0.1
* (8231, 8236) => -0.2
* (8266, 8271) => 2.6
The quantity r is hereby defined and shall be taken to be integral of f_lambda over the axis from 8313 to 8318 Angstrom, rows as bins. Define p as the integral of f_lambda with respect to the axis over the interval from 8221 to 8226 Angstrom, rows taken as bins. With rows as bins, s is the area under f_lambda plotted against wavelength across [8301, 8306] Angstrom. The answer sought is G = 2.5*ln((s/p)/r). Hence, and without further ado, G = -13.6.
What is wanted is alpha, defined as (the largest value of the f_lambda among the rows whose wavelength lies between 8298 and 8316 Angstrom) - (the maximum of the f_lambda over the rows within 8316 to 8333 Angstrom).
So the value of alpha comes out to -1.4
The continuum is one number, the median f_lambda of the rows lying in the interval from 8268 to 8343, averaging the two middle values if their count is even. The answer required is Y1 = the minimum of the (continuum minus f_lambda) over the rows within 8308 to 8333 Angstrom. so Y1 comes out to -2.7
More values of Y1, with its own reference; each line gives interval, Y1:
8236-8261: -7.3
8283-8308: -4.9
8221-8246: -2.4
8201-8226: -3.3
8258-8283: -7.8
